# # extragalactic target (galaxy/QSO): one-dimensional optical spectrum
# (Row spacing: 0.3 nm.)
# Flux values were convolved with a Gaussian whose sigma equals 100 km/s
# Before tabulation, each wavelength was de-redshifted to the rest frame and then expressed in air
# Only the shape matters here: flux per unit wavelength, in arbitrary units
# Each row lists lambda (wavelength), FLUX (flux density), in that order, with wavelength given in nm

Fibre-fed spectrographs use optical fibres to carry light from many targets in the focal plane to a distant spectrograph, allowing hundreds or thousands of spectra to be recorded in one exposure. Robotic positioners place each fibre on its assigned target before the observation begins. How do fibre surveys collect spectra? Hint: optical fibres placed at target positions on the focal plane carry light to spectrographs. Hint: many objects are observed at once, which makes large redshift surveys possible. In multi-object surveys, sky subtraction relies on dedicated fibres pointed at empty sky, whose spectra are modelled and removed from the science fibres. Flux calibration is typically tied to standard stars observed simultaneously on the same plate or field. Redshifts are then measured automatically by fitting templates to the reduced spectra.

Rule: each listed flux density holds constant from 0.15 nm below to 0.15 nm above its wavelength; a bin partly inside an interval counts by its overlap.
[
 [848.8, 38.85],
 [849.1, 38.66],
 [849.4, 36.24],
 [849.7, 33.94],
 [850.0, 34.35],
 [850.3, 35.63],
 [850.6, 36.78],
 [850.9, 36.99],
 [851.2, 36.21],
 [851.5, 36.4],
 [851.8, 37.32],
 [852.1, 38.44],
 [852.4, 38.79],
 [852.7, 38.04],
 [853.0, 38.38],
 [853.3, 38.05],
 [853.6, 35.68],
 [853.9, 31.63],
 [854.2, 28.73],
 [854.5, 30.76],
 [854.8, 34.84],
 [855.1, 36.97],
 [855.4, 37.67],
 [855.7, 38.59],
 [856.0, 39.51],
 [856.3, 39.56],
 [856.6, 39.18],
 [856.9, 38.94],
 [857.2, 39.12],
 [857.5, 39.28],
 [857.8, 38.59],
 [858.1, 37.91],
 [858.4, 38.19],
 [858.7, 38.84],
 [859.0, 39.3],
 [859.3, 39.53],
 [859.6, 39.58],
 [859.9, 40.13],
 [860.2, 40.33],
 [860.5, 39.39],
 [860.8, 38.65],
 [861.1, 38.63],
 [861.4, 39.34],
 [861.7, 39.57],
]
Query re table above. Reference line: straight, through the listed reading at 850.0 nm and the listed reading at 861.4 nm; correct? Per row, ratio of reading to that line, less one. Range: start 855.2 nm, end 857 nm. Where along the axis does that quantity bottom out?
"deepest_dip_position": 855.4 nm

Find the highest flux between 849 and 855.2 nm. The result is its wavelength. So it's 852.4 nm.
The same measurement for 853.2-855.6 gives 853.3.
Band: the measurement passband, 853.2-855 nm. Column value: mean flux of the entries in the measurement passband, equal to 33.3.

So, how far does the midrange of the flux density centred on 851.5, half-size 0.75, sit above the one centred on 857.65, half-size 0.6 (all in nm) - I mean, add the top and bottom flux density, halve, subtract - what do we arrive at -1.3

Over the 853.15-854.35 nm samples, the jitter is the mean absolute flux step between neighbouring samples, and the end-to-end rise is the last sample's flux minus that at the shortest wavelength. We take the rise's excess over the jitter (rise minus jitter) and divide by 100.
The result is -0.12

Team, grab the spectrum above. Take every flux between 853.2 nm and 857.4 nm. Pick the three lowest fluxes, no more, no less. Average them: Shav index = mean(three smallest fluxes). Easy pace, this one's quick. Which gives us 30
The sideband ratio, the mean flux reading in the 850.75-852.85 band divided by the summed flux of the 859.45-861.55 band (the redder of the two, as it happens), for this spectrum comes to 0.136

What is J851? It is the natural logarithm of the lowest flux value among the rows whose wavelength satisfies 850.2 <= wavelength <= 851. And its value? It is 3.57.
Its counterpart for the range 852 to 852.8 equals 3.64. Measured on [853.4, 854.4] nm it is 3.36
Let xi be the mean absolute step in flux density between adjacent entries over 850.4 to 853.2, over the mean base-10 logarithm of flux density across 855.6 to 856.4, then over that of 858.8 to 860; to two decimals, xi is 0.23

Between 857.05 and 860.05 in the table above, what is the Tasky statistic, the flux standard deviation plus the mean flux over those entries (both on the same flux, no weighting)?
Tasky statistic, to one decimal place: 39.7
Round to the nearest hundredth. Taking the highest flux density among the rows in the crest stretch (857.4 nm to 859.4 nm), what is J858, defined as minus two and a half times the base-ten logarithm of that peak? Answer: -3.99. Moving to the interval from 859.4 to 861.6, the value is -4.01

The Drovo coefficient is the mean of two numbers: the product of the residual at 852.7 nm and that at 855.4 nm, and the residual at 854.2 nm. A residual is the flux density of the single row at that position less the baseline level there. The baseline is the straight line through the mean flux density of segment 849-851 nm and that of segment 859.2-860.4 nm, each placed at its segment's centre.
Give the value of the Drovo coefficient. -4.7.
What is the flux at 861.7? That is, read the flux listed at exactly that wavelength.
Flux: 39.57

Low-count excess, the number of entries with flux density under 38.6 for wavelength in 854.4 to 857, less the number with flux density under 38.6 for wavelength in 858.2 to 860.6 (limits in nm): 4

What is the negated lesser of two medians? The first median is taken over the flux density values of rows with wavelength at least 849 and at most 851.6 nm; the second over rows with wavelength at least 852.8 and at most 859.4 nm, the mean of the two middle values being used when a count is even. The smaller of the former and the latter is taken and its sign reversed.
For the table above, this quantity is -36.2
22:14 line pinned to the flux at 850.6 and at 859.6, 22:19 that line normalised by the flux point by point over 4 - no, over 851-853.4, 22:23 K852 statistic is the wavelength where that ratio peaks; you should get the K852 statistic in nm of 851.2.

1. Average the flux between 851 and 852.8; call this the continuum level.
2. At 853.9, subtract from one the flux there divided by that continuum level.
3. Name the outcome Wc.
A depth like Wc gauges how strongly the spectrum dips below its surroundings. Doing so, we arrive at 0.16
